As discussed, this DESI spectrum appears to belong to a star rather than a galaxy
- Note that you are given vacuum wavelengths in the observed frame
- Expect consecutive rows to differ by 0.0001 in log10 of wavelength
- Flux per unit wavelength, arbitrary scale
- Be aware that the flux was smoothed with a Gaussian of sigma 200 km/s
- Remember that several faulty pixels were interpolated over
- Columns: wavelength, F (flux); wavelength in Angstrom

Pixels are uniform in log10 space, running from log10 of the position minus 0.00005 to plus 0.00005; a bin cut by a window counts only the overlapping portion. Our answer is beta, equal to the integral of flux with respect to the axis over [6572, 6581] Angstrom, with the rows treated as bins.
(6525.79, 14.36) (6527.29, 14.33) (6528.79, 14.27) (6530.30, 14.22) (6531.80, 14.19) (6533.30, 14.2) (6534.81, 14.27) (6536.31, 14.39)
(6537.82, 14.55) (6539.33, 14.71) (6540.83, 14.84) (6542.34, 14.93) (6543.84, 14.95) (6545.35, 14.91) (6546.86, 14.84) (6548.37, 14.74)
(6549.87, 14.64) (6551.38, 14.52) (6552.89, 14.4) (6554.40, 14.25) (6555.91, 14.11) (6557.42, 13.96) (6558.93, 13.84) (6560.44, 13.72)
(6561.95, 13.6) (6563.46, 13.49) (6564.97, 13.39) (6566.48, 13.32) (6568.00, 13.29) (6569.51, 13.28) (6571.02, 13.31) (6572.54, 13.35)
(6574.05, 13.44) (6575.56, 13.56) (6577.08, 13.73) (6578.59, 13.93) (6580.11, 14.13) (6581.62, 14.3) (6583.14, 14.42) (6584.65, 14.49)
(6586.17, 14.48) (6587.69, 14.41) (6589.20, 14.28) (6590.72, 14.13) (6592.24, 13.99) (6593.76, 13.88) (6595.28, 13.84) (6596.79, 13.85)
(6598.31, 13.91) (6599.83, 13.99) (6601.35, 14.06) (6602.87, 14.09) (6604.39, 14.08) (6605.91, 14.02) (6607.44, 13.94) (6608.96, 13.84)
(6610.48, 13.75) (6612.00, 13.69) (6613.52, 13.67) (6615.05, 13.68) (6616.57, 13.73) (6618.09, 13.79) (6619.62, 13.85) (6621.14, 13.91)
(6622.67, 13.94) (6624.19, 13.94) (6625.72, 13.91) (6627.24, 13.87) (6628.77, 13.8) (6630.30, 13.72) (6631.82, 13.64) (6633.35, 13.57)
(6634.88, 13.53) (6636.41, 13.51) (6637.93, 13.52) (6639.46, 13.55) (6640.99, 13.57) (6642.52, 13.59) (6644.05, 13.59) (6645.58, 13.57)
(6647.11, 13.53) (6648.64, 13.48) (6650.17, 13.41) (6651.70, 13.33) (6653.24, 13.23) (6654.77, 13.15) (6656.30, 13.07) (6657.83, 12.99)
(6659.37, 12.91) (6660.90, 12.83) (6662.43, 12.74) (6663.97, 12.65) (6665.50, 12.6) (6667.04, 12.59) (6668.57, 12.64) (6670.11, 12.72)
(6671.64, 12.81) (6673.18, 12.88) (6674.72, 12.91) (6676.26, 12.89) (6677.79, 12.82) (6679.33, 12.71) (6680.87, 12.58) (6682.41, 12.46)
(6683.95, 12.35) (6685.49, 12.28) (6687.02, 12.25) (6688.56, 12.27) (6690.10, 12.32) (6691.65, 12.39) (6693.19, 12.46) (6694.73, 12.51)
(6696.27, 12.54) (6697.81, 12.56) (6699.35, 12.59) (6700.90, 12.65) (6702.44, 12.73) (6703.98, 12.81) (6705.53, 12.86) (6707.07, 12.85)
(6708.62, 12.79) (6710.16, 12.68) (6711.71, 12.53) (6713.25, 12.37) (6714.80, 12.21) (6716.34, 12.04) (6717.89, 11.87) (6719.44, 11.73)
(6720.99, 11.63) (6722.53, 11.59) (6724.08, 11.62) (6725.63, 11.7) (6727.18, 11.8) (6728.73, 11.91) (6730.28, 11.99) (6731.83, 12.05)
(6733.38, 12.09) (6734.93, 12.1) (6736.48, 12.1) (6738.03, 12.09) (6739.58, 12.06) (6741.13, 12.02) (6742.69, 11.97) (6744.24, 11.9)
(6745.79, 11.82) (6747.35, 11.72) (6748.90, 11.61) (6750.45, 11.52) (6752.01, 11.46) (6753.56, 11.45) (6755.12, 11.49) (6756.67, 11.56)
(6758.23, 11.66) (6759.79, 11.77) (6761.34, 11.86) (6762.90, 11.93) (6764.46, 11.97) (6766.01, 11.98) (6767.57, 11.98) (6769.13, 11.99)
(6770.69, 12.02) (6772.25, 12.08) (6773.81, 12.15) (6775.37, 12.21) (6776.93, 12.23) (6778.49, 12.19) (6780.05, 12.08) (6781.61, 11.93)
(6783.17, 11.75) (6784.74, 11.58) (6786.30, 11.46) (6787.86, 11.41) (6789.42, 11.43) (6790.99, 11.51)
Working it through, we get 123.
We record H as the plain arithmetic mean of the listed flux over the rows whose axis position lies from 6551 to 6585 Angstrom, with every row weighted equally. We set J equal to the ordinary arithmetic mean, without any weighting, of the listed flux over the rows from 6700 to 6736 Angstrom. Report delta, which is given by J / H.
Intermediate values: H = 13.82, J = 12.2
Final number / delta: 0.88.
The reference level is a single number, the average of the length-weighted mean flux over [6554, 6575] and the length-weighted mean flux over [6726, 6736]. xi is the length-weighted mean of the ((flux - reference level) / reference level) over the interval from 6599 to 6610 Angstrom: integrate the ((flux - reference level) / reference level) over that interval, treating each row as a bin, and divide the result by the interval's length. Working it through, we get 0.09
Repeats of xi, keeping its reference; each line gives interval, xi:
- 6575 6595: 0.11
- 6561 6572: 0.05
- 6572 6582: 0.08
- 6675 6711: -0.02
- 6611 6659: 0.06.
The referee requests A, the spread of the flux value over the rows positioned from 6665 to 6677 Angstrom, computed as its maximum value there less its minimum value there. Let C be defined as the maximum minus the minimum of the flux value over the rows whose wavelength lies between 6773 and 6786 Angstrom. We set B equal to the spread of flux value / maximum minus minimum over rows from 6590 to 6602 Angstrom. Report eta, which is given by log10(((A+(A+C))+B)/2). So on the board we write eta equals -0.10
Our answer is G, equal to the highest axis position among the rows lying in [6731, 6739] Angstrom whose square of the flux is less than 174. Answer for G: 6738.03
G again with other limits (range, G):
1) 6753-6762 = 6761.34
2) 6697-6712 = 6711.71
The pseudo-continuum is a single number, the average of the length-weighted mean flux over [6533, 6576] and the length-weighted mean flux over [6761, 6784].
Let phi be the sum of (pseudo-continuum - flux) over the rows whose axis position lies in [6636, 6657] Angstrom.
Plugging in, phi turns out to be -5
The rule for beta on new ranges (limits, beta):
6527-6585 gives 819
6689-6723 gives 422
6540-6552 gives 178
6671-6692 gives 264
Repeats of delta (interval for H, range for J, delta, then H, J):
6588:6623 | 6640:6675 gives 0.94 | 13.91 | 13.1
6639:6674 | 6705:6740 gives 0.92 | 13.11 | 12.1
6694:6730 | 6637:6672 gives 1.07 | 12.29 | 13.1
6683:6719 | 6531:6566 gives 1.15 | 12.47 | 14.3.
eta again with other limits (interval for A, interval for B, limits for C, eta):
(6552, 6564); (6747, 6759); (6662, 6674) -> 0.08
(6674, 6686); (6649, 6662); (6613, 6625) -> 0.02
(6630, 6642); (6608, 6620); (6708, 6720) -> -0.08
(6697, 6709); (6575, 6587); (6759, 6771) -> -0.05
